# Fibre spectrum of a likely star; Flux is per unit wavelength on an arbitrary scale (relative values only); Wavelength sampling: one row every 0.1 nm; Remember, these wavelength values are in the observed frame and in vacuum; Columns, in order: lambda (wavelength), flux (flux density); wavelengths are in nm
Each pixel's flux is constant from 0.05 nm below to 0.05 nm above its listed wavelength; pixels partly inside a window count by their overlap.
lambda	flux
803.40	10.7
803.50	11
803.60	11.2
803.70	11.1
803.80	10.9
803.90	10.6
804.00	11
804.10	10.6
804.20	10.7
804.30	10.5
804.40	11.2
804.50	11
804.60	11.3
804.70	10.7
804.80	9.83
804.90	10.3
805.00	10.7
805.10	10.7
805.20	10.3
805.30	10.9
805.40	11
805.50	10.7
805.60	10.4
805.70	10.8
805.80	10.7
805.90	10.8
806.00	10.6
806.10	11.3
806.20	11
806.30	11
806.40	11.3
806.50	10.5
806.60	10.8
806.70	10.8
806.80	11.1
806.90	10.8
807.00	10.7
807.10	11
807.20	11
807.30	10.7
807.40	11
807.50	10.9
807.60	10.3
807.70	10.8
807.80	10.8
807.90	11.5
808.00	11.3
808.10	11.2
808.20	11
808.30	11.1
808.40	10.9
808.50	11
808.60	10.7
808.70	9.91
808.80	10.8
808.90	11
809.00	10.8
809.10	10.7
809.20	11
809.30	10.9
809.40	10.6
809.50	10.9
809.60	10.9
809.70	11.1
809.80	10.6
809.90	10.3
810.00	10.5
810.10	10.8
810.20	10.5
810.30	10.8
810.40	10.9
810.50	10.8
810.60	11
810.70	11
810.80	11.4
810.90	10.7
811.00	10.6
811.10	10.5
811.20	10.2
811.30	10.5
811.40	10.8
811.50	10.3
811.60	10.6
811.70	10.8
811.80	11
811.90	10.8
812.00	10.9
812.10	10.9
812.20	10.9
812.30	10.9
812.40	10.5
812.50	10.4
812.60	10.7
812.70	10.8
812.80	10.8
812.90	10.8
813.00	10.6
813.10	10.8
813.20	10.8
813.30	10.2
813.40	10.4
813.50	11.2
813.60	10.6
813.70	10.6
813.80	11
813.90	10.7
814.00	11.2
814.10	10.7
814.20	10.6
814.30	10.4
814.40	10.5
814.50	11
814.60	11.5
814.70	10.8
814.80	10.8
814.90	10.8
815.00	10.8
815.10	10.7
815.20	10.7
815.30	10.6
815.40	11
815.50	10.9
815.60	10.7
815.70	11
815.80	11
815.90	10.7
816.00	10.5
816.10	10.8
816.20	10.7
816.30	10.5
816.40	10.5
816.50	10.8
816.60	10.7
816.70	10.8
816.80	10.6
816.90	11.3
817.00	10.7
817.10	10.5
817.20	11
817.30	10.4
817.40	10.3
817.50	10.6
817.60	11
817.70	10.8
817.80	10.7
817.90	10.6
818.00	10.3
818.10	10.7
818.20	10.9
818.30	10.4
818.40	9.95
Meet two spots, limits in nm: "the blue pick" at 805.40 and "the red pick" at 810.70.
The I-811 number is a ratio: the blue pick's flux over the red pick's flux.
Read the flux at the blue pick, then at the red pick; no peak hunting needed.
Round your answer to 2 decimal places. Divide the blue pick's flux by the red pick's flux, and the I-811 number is 1.00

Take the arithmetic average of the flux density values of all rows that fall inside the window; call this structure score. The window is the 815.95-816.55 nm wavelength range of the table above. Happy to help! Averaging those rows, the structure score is 10.6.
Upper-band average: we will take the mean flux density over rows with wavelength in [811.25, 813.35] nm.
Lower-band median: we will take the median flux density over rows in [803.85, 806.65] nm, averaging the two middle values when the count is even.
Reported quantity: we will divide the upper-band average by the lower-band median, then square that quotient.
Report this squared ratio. 1.00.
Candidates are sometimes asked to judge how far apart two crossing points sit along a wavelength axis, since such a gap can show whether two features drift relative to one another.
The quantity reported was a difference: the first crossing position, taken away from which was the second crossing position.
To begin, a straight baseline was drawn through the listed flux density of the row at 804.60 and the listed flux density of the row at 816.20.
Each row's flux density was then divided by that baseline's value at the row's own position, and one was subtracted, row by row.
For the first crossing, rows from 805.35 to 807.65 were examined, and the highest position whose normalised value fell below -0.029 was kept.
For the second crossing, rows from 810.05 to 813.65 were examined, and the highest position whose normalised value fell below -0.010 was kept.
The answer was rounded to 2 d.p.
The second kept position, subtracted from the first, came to -6.00 nm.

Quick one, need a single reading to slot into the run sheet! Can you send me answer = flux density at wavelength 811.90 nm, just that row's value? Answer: 10.8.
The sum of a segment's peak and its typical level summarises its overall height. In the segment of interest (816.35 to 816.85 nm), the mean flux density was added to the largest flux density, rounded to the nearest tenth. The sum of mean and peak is 21.5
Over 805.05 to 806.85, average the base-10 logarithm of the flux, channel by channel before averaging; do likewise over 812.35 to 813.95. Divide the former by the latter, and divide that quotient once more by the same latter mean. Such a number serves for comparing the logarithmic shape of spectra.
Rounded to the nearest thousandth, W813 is 0.977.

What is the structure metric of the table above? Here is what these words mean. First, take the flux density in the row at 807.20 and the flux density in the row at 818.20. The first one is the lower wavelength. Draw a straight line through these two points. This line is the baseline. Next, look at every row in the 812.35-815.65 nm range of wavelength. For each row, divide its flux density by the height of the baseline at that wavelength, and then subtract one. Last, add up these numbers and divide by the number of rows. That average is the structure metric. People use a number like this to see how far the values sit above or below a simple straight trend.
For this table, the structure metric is -0.018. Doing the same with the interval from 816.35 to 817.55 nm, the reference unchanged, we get -0.021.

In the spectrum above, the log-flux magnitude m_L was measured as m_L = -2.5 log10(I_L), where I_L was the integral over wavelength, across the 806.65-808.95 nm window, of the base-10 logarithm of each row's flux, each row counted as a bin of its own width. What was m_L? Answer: -0.943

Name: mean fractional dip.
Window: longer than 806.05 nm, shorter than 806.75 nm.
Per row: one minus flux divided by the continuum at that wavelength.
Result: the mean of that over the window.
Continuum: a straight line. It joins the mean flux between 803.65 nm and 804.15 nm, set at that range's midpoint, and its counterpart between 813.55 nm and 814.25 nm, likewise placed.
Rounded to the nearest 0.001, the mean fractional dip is -0.012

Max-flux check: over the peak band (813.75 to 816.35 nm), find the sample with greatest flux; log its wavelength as 814.60 nm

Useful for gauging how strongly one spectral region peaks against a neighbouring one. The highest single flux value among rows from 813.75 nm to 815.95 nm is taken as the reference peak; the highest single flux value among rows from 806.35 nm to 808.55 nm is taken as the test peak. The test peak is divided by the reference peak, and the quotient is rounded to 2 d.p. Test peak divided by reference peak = 1.00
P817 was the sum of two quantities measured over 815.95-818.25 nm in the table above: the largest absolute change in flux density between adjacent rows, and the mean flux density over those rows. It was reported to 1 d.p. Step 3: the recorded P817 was 11.4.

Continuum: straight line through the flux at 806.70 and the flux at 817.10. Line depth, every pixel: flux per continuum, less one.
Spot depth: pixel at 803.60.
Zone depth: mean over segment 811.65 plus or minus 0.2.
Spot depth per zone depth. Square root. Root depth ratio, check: 4.1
